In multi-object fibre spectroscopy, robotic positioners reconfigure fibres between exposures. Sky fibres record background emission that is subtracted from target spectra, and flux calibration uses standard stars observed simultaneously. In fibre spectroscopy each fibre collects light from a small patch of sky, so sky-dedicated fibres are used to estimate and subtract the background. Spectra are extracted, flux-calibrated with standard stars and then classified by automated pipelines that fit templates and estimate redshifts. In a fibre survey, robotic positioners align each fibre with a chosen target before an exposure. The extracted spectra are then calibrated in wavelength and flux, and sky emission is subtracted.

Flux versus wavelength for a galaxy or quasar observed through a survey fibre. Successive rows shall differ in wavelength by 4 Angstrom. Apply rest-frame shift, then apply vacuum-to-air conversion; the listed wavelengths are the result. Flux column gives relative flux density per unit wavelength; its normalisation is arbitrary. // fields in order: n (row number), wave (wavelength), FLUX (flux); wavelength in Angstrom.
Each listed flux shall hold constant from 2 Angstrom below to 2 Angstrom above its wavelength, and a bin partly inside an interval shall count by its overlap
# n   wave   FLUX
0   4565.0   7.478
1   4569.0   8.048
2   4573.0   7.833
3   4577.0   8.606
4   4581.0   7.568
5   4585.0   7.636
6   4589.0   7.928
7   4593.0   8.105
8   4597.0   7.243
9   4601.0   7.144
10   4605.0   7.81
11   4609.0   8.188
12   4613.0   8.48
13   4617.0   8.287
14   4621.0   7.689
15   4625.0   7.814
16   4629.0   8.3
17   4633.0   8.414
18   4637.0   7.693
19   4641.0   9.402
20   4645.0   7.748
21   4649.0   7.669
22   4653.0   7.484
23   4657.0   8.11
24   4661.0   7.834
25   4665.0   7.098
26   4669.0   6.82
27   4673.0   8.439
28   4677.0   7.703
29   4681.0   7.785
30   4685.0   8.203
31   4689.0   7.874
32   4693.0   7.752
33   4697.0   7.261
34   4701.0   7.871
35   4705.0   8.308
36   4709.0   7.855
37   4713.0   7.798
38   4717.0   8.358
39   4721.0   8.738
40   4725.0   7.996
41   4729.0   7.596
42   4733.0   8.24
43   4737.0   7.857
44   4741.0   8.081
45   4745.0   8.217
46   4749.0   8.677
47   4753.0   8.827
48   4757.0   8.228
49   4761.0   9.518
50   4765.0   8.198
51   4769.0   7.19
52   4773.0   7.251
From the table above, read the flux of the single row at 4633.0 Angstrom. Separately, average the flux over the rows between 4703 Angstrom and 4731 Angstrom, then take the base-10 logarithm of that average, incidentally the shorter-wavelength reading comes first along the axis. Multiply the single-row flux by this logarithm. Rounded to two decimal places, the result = 7.64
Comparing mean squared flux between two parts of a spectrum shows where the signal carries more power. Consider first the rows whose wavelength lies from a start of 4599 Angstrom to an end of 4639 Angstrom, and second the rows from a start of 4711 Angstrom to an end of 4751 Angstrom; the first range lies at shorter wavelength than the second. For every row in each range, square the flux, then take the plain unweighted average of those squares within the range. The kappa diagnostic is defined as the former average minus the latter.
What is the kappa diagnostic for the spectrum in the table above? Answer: -3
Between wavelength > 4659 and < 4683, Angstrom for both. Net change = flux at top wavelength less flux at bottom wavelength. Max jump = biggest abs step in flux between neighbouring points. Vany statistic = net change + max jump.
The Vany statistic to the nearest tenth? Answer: 1.6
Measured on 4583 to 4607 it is 1.0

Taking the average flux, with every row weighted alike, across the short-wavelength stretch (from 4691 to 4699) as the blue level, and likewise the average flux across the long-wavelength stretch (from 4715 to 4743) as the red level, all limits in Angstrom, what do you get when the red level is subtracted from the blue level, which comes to -0.62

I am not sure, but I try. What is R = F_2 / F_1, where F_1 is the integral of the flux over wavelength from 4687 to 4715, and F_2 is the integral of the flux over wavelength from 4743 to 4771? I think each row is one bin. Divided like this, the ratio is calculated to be 1.08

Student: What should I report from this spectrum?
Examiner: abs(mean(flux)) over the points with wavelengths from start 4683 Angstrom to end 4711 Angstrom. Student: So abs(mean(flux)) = 7.87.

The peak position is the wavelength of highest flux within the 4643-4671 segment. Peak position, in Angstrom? 4657.0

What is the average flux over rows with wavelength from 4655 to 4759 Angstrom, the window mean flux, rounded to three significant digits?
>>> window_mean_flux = 7.98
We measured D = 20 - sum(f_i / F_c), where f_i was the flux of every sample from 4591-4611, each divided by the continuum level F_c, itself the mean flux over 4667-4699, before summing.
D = 15.0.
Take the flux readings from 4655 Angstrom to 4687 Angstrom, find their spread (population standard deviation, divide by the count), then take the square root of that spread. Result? 0.72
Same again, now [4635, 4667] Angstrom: 0.80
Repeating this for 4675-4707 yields 0.55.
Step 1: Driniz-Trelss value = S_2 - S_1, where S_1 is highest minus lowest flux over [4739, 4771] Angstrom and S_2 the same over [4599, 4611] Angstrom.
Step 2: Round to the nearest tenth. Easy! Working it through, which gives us -1.3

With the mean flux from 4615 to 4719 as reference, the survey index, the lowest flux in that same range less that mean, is -1.09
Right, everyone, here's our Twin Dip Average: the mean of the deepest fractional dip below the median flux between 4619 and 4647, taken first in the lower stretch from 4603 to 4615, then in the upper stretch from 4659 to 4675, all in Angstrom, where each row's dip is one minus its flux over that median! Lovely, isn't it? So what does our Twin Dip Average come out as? 0.064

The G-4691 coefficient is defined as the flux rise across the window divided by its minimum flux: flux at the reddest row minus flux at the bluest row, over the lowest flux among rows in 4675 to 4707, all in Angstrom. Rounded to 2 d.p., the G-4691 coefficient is 0.08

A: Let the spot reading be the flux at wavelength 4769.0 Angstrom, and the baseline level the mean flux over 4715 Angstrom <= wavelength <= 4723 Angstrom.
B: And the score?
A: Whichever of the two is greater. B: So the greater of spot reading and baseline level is 8.55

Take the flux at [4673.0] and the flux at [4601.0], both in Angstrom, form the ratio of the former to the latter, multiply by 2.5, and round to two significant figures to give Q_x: 3.0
